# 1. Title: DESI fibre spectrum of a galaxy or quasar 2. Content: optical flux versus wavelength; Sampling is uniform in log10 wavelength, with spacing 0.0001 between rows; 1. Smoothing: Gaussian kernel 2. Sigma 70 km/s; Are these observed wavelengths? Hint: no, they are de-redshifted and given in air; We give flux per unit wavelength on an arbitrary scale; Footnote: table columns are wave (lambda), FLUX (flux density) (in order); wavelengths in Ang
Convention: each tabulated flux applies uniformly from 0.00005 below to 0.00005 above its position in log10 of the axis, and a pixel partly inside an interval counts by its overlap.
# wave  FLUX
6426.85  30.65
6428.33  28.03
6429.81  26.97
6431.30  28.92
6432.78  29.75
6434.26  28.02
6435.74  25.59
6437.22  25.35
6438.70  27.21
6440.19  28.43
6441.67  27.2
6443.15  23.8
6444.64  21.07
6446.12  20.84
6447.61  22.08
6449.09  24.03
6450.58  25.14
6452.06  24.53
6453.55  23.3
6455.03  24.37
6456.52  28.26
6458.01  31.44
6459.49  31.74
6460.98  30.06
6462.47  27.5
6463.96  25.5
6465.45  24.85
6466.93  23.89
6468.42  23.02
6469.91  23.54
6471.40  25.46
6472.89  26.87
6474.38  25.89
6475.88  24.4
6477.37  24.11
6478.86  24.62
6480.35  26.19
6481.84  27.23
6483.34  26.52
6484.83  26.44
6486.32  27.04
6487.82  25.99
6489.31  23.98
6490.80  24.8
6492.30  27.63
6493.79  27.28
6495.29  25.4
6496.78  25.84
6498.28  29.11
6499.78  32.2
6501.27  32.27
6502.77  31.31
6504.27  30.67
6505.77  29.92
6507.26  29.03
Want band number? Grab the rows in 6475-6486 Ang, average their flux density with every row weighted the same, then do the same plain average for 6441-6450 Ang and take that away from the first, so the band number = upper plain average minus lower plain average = 2.5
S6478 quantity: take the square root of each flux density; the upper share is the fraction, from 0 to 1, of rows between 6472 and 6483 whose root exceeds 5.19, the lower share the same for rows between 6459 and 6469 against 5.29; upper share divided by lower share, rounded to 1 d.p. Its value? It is 0.5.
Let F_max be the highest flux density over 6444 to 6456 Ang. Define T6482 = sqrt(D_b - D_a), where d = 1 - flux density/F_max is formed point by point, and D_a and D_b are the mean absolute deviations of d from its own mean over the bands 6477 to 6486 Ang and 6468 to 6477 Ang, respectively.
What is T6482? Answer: 0.093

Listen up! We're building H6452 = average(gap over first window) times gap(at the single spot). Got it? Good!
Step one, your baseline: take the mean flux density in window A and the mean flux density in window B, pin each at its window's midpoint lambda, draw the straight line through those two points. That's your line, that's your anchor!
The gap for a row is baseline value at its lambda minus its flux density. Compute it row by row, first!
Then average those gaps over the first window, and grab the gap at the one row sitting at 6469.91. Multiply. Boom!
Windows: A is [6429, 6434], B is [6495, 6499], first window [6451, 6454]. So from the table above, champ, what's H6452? 16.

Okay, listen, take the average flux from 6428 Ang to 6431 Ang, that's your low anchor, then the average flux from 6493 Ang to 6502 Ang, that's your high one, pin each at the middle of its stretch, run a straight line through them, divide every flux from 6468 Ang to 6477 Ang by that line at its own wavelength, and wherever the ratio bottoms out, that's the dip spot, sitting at 6468.42 Ang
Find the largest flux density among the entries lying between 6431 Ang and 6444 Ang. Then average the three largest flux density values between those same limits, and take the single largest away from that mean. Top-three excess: -0.72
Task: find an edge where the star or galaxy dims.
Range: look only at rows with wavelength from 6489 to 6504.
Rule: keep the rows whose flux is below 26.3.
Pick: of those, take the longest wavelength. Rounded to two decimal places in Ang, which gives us 6496.78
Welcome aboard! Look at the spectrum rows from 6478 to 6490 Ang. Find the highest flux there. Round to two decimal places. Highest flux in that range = 27.23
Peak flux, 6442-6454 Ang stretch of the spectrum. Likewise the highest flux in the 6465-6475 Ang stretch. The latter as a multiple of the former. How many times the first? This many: 1.07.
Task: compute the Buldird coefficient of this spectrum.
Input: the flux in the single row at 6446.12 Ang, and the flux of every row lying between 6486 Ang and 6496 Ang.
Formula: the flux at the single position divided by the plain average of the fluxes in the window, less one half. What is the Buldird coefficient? 0.30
